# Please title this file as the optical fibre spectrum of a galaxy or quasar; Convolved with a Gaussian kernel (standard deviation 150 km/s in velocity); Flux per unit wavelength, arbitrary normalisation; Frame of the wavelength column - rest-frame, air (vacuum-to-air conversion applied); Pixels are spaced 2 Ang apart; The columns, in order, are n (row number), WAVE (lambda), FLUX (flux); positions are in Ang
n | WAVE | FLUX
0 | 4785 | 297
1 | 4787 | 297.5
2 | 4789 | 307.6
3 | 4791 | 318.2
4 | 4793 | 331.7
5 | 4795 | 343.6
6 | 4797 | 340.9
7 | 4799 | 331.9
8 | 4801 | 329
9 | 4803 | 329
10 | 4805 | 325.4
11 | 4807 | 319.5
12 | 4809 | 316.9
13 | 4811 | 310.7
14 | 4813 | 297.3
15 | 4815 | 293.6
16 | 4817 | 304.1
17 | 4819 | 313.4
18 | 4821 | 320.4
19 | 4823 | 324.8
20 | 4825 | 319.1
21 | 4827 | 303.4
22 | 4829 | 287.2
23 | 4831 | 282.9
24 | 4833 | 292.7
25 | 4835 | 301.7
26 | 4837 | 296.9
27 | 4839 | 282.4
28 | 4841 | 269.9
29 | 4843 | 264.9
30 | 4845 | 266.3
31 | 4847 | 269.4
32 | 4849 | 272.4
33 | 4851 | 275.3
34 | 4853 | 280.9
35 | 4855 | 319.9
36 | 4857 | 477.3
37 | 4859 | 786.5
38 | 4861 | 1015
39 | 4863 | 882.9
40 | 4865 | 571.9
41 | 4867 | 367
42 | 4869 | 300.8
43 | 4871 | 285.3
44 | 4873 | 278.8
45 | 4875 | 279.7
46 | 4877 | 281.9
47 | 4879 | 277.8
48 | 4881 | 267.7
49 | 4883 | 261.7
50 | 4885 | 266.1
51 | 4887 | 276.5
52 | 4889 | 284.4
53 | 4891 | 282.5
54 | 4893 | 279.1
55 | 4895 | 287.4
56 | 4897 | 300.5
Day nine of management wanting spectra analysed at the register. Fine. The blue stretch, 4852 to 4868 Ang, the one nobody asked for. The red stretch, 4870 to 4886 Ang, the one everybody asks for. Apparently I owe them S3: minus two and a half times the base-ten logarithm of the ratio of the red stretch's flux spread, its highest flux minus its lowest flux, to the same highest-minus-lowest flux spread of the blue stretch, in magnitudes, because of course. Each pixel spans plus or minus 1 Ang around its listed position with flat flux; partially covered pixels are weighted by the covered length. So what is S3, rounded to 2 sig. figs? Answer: 3.7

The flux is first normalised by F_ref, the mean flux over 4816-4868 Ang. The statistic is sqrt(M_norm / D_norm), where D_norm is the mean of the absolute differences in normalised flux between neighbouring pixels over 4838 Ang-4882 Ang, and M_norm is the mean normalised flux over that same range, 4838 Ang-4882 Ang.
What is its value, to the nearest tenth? 2.3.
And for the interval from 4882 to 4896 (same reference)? 6.8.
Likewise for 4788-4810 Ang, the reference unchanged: 7.2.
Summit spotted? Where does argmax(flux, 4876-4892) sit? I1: 4889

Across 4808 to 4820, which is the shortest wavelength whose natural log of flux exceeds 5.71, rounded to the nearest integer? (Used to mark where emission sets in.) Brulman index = 4809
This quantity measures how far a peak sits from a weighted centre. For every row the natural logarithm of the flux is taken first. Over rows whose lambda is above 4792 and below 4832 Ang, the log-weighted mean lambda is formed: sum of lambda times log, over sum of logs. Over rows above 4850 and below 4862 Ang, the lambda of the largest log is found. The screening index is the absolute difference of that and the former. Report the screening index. 49.1 Ang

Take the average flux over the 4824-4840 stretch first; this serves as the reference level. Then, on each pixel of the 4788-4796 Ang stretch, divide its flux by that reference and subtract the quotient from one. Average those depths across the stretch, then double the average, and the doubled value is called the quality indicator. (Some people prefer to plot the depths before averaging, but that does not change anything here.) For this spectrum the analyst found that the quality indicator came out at -0.20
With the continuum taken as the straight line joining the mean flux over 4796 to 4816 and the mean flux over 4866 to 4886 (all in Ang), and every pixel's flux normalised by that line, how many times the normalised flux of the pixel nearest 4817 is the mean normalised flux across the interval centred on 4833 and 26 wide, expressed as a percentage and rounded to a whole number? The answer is 99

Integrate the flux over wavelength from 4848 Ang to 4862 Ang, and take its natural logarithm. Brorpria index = 8.83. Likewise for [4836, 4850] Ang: 8.25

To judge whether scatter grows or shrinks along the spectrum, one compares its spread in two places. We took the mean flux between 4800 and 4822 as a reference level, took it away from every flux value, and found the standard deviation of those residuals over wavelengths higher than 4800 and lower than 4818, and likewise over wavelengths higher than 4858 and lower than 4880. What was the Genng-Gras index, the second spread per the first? 21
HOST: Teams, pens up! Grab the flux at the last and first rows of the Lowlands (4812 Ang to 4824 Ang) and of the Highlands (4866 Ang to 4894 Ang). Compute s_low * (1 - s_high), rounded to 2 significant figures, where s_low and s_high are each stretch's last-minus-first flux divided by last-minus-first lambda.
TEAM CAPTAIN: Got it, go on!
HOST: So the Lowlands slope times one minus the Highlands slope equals 12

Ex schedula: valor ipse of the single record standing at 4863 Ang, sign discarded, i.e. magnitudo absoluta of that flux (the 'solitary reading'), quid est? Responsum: 883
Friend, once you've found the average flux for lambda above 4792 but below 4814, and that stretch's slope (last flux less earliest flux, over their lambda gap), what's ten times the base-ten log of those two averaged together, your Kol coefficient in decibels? 22.1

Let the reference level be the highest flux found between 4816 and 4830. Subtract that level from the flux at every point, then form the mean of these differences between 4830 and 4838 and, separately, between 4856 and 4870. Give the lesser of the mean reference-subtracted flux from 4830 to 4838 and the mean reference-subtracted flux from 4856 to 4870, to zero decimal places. -31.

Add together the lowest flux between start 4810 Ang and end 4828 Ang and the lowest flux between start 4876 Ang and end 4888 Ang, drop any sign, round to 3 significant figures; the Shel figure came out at 555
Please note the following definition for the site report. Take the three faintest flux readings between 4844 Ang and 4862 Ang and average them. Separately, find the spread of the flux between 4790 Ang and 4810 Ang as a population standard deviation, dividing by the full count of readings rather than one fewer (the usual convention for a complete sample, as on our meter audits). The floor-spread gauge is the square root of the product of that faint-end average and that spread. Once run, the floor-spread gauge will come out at 48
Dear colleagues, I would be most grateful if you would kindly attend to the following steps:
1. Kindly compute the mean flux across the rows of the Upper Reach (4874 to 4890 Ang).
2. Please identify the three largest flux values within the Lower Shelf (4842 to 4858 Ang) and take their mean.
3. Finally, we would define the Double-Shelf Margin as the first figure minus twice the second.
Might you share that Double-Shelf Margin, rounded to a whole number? -444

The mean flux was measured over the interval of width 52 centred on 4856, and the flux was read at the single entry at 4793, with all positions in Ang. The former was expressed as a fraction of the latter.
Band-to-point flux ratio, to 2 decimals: 1.13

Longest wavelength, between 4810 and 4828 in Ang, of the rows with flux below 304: 4827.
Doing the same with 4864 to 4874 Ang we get 4873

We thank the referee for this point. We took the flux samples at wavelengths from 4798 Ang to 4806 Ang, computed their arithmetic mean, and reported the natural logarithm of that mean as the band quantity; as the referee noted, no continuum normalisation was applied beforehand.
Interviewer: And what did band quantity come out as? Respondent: 5.80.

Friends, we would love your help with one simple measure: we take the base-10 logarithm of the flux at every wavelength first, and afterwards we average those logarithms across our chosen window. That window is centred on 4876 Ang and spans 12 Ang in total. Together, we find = 2.44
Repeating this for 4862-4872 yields 2.64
